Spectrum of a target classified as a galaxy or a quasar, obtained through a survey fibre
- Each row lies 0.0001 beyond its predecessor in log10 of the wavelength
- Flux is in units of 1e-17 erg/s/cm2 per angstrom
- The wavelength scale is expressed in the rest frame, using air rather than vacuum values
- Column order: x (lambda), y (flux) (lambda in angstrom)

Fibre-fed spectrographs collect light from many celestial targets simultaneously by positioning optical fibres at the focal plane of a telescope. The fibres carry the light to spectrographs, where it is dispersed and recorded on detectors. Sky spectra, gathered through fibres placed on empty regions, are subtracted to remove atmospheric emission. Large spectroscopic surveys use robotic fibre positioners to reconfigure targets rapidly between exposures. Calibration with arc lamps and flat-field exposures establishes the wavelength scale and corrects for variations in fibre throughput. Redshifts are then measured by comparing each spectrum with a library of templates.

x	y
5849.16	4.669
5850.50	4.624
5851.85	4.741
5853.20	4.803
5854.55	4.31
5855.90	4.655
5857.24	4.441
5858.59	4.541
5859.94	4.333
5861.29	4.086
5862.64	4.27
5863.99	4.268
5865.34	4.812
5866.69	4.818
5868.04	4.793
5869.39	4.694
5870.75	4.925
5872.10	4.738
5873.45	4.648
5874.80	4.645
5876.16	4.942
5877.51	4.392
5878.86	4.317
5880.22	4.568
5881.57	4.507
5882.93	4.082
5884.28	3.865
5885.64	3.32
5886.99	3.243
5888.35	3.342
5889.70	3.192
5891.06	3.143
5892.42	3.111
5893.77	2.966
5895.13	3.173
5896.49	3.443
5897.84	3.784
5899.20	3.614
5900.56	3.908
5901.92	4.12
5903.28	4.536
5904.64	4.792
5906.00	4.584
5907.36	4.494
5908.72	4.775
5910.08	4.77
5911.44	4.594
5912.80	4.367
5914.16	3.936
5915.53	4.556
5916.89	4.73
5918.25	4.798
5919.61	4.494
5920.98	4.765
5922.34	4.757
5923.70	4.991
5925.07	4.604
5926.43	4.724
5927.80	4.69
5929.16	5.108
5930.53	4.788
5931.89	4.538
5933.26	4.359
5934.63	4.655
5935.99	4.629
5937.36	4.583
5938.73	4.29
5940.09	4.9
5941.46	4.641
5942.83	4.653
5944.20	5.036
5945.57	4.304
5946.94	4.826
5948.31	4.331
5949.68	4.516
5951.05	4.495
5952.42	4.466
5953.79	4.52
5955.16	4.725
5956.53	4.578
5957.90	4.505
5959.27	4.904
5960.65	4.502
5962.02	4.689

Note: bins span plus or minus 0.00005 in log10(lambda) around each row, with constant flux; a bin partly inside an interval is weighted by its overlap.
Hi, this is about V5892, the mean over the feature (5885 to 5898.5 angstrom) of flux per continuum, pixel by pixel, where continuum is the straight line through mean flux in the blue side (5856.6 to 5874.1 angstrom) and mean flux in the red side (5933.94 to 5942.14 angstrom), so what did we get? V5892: 0.71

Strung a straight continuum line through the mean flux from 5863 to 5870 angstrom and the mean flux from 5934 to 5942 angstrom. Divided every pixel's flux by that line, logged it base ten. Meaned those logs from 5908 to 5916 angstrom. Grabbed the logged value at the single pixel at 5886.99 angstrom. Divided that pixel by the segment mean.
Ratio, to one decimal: 11.2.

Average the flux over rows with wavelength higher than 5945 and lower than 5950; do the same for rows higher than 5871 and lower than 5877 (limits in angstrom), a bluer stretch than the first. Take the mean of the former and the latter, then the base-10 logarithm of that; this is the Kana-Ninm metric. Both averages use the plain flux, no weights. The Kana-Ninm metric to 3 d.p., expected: 0.665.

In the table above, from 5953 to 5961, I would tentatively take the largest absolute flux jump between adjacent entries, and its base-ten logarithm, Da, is -0.40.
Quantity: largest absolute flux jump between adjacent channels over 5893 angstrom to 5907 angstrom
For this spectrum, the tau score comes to 0.42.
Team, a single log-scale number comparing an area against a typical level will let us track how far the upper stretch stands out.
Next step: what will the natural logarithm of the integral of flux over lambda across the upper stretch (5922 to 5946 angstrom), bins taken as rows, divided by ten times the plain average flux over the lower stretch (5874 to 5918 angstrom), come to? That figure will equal 1.0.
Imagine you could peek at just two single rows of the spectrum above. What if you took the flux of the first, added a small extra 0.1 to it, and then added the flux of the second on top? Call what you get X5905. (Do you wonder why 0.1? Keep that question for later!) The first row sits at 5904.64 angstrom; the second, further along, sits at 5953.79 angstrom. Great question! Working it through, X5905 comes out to 9.4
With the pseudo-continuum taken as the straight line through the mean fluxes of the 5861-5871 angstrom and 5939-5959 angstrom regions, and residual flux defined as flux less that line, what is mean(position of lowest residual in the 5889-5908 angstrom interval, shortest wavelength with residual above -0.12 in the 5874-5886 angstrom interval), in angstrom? 5884.3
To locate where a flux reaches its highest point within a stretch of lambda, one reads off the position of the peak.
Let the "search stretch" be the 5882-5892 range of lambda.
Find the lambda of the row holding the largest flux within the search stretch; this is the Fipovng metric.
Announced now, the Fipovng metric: 5882.93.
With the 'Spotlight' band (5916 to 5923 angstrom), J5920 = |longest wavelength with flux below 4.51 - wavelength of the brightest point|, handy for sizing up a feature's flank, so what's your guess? 1.4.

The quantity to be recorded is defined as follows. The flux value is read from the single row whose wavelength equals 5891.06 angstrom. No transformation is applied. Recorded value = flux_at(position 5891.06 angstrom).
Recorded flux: 3.143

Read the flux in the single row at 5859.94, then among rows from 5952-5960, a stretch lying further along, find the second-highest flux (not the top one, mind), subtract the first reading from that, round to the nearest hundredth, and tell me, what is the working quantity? 0.39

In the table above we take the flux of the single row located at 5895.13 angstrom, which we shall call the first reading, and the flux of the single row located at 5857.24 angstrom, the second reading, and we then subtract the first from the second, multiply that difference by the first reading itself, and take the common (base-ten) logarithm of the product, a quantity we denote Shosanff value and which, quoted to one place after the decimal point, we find 0.6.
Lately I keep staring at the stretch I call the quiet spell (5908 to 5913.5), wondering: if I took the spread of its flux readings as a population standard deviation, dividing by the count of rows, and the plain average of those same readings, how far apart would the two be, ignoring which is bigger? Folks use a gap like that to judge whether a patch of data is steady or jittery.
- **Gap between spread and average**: 4.46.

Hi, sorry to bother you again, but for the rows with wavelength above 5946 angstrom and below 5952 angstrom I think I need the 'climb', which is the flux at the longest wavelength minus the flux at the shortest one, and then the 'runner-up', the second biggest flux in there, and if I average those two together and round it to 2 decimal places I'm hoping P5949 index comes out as 2.09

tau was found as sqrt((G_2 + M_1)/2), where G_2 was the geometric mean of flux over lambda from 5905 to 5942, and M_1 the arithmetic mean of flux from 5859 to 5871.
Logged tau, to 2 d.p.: 2.14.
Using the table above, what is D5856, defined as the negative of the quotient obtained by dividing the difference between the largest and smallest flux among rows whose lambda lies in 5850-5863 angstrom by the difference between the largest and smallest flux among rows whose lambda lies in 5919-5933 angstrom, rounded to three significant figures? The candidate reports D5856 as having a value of -1.17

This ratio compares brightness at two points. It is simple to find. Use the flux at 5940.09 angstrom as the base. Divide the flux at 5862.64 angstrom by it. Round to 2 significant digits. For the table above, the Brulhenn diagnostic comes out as 0.87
